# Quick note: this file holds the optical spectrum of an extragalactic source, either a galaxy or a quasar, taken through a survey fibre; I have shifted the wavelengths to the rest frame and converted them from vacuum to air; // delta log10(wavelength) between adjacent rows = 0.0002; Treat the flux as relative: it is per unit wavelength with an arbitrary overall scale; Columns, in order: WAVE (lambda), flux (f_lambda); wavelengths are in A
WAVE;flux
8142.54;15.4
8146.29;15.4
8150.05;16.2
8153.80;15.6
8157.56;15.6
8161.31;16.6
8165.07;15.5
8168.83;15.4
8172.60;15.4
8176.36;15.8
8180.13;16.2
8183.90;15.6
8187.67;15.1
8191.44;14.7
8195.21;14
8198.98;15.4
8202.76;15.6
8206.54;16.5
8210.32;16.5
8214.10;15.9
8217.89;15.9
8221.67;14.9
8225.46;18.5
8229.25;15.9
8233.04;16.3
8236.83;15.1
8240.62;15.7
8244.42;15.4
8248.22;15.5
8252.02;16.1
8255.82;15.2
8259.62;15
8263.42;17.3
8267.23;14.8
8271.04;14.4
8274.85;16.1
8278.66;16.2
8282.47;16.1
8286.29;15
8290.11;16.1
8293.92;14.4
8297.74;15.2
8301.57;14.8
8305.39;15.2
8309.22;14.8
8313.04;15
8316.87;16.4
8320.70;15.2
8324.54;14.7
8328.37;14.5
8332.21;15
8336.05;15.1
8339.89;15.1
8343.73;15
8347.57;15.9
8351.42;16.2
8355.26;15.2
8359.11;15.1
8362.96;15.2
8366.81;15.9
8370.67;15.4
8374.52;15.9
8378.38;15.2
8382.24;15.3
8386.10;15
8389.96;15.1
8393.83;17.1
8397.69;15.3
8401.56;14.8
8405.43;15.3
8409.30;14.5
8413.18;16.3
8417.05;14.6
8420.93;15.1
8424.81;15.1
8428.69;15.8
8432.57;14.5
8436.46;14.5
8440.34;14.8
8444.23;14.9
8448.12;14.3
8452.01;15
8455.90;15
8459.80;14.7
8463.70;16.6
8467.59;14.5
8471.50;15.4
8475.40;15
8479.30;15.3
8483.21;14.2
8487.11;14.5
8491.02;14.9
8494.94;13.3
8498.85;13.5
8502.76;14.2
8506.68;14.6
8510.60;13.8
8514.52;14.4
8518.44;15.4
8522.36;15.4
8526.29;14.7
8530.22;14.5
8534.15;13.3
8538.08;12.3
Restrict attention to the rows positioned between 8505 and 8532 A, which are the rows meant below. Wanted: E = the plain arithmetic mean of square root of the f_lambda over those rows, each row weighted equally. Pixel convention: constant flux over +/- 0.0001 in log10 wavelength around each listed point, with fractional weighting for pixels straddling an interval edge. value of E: 3.83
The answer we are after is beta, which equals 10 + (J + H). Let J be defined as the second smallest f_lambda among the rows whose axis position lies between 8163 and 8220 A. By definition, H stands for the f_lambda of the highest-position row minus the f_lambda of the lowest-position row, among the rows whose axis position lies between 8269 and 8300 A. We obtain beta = 25.5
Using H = 0.8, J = 14.7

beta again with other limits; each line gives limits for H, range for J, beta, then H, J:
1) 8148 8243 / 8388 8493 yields 23.8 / -0.5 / 14.3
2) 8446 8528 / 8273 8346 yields 24.9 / 0.4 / 14.5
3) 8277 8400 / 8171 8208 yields 23.8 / -0.9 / 14.7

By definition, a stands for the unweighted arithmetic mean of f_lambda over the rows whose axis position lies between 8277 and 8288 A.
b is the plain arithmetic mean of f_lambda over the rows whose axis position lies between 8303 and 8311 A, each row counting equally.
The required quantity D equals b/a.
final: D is 0.95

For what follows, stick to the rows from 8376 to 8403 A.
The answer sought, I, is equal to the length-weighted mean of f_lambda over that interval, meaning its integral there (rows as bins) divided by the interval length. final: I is 15.4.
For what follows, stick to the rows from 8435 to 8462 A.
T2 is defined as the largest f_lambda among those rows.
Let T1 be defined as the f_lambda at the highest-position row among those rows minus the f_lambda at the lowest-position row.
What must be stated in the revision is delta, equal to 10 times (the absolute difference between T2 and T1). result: 148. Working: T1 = 0.2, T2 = 15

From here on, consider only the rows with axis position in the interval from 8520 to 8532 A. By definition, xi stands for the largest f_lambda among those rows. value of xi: 15.4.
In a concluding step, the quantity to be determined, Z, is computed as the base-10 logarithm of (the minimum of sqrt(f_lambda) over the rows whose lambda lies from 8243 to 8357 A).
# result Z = 0.579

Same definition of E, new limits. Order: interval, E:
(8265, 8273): 3.82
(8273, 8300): 3.95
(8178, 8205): 3.90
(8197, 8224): 3.98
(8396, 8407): 3.89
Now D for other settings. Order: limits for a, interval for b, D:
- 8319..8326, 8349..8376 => 1.04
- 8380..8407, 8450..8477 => 0.98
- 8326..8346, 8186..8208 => 1.02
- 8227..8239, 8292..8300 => 0.94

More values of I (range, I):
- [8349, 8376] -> 15.6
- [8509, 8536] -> 14.5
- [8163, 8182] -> 15.7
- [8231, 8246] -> 15.6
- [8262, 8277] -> 15.6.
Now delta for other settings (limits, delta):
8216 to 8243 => 187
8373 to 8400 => 177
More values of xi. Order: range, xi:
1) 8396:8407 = 15.3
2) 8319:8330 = 15.2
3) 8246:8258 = 16.1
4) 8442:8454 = 15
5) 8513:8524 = 15.4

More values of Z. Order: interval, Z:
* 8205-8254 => 0.587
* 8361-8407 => 0.585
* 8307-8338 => 0.581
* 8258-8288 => 0.579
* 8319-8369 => 0.581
